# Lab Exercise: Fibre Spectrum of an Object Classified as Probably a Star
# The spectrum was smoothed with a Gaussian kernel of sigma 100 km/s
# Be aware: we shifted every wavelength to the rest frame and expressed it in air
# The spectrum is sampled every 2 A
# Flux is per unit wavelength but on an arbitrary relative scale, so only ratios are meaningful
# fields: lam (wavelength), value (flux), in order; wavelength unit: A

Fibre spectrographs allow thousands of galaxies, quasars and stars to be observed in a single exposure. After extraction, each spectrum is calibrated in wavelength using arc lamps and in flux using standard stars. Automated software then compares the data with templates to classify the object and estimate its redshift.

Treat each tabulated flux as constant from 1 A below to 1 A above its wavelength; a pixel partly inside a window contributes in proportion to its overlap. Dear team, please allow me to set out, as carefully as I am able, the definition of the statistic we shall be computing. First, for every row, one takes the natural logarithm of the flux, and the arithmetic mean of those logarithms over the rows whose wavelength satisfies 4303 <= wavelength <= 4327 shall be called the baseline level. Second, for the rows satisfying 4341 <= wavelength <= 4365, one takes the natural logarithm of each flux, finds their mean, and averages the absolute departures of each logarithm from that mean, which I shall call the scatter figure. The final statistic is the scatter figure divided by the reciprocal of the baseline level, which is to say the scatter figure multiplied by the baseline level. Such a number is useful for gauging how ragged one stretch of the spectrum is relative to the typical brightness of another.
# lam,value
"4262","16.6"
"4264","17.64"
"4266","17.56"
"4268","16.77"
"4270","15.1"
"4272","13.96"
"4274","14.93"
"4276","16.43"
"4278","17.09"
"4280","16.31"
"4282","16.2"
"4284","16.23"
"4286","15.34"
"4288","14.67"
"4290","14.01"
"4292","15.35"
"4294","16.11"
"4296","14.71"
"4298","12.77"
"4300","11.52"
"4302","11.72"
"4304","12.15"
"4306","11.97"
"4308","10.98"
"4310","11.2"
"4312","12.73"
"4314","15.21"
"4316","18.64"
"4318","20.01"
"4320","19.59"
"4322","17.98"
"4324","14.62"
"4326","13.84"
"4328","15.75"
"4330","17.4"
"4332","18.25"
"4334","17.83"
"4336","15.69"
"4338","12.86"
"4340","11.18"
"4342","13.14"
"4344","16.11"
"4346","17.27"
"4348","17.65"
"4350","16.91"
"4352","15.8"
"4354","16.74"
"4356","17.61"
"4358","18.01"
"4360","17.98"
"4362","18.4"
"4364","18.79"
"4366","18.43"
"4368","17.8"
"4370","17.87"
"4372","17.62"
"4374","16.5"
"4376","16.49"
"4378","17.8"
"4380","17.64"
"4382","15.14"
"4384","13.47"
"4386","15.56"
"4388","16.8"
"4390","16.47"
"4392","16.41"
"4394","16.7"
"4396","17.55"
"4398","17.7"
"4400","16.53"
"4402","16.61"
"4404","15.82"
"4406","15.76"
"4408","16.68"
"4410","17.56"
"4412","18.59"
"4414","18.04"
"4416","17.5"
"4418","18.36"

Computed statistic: 0.18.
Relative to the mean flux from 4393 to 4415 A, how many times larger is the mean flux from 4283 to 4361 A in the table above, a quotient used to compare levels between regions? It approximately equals 0.899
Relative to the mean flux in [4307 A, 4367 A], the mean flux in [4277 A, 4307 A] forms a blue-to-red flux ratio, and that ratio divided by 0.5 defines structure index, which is 1.8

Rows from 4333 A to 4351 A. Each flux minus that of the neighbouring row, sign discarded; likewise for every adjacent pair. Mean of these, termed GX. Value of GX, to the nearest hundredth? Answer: 1.73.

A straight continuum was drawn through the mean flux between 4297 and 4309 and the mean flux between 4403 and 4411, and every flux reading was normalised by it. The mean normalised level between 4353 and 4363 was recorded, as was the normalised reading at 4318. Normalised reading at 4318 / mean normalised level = 1.29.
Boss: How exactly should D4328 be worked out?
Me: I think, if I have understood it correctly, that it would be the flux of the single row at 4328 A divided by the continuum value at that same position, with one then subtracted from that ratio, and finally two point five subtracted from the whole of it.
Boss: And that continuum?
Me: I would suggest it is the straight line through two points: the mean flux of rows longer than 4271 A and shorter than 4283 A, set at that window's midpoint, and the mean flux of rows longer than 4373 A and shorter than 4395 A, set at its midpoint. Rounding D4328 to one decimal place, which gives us -2.5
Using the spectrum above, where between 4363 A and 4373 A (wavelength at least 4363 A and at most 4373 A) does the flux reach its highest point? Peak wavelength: 4364 A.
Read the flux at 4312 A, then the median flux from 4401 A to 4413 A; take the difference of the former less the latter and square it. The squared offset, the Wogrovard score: 15.3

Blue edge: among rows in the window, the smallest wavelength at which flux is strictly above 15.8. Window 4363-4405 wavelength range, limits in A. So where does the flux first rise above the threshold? 4364 A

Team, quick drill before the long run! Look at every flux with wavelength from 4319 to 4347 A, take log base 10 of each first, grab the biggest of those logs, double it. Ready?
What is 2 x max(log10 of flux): 2.58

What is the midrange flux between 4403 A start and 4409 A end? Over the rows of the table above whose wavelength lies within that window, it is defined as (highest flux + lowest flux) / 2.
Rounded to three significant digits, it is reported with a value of 16.2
